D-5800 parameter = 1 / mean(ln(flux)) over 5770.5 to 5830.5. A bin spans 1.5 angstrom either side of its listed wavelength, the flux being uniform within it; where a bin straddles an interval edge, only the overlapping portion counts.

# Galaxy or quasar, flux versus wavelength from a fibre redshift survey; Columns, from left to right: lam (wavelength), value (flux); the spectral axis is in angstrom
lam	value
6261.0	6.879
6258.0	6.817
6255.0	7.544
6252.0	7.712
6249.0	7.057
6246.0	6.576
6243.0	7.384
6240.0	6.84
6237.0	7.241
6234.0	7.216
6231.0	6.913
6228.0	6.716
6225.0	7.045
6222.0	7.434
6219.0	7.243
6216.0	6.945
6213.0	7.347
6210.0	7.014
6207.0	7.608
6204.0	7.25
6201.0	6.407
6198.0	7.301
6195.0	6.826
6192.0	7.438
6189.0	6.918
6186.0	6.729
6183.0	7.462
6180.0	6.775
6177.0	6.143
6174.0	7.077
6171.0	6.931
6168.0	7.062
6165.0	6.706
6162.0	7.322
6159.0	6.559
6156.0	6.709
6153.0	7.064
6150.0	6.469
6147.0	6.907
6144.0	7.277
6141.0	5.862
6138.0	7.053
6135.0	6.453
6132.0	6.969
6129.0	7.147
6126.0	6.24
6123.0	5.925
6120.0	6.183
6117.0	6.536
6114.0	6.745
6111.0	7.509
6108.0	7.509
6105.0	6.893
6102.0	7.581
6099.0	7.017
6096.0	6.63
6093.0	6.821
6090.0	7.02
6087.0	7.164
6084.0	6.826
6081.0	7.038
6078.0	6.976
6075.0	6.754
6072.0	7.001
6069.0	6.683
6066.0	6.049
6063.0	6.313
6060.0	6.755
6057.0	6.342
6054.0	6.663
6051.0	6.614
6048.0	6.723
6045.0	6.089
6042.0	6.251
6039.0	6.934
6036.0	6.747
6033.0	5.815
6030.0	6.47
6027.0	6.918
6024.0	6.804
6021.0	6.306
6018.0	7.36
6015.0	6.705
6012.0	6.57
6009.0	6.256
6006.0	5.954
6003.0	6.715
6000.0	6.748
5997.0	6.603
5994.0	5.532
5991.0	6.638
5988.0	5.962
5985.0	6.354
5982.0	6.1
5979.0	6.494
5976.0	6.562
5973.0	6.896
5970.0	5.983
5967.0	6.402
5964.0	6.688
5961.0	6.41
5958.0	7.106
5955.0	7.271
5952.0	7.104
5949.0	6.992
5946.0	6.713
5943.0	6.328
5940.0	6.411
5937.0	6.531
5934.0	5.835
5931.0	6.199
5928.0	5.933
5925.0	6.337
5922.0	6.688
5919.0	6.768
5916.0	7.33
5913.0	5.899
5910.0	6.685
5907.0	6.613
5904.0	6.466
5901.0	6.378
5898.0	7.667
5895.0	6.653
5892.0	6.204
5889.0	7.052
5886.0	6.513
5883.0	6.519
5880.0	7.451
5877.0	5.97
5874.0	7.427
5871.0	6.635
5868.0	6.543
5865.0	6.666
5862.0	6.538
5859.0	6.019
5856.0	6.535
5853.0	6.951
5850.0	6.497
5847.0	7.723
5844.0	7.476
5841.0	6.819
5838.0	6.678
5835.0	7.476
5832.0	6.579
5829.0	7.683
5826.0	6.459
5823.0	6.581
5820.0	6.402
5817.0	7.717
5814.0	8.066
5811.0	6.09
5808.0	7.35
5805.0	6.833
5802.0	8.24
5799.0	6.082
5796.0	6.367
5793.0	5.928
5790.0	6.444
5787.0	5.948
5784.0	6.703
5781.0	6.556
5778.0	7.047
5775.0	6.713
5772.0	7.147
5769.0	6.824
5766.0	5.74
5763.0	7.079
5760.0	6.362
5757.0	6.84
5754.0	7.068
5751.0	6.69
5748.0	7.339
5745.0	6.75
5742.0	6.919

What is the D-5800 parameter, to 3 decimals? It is 0.522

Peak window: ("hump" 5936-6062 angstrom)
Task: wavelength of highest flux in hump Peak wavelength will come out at 6018.0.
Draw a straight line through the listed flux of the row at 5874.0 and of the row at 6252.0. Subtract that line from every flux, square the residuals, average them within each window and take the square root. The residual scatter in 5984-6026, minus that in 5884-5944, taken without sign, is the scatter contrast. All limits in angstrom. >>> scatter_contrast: 0.11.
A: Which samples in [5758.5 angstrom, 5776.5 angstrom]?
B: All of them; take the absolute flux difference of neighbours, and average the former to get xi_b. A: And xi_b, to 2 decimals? 0.78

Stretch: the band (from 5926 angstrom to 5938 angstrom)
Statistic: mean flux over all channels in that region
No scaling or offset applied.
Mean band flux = 6.1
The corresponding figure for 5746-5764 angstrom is 6.9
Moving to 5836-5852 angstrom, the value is 7.0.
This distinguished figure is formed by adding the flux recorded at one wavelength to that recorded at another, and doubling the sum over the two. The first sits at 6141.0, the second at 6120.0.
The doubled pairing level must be 24.1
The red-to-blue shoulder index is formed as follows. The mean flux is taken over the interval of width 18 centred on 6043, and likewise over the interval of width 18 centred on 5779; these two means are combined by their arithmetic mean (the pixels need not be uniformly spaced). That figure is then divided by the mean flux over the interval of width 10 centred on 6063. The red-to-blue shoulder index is 1.04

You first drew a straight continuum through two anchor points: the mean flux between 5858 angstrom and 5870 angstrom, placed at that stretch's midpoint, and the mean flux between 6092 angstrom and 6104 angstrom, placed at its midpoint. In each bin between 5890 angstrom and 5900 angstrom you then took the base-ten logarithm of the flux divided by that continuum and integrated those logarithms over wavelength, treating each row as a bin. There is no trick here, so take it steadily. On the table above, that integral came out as 0.2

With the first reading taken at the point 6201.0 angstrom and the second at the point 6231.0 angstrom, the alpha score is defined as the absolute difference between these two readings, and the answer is 0.51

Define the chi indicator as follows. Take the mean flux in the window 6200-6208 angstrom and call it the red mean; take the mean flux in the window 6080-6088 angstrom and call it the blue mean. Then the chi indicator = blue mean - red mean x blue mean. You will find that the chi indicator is -43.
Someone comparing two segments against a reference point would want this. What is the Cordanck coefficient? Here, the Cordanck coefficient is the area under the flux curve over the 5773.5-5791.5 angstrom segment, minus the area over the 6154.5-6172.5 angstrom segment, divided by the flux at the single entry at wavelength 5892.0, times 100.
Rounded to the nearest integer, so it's -91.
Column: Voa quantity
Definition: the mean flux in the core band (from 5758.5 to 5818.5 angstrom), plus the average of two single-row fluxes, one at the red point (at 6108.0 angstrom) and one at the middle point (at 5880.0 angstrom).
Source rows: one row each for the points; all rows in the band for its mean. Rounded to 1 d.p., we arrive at 14.2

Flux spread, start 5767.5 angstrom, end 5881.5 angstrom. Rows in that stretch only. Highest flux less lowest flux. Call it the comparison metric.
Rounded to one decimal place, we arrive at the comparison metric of 2.3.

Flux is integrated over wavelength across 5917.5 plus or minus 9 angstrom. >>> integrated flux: 119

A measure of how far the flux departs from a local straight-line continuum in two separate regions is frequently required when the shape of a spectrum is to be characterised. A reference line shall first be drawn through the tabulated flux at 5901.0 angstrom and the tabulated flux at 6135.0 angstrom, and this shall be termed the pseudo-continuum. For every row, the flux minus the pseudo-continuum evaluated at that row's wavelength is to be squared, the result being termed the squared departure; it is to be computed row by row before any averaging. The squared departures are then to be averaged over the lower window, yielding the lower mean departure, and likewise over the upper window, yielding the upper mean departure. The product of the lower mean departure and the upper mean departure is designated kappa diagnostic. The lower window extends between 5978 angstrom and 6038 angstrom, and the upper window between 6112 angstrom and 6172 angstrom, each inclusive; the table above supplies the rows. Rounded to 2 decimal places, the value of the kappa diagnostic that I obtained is 0.04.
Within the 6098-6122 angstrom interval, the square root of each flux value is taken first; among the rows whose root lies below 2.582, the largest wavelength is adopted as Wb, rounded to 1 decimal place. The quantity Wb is 6120.0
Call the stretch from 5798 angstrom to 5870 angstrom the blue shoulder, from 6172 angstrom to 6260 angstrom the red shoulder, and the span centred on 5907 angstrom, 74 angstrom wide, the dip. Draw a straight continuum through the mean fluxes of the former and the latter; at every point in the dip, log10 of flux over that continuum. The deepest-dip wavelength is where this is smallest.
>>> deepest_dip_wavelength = 5934.0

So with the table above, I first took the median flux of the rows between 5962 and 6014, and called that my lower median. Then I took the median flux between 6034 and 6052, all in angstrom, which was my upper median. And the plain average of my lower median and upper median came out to 6.58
